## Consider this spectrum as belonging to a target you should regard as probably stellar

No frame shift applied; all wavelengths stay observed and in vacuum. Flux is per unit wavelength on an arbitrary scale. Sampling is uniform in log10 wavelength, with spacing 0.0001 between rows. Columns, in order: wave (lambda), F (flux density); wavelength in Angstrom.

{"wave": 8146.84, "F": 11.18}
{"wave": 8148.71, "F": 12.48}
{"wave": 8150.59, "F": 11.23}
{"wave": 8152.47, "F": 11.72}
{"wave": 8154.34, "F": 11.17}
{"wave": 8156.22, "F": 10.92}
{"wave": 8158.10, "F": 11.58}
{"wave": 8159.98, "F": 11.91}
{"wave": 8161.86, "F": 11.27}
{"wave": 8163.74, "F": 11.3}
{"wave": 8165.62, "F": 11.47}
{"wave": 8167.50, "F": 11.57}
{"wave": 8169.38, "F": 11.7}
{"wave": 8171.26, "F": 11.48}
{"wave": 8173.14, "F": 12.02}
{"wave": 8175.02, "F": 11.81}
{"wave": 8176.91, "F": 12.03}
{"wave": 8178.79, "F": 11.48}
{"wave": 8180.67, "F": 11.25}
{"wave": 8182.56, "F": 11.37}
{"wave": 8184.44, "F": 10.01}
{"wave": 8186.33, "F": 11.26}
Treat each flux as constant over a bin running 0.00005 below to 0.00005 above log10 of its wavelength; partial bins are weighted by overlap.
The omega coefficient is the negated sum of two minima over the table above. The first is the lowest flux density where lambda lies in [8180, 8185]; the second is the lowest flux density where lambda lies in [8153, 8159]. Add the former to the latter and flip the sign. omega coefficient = -20.9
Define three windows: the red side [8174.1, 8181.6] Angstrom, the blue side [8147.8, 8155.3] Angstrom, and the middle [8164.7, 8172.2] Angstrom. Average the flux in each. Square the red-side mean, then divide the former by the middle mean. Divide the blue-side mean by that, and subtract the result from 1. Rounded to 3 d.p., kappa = 0.007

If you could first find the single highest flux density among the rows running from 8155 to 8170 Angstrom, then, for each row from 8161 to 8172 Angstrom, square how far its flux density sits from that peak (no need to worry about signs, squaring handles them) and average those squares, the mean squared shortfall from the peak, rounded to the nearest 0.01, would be 0.22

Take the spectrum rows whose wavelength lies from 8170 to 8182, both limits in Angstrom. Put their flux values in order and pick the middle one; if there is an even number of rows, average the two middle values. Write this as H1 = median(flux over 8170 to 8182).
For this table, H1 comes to 11.6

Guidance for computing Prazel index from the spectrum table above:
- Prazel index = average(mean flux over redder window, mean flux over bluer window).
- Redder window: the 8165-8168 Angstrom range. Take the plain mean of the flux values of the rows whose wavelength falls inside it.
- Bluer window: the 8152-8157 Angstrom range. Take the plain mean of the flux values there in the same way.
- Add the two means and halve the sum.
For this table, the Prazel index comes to 11.39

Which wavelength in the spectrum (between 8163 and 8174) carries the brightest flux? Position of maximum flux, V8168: 8173.14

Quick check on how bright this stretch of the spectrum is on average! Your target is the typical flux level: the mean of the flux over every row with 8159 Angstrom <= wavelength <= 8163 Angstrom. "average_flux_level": 11.6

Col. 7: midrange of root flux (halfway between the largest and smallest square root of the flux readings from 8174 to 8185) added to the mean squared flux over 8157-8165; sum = 136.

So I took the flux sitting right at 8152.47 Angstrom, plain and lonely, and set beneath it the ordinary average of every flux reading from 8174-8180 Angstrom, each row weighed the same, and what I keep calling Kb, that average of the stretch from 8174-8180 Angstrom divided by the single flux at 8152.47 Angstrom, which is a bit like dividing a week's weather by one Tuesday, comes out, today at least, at 1.00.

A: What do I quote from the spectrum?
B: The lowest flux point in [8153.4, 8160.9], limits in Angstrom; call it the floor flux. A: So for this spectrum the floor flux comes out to 10.92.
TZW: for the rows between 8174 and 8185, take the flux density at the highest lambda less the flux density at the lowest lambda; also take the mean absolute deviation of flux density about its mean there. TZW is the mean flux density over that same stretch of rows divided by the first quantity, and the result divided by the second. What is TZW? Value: -14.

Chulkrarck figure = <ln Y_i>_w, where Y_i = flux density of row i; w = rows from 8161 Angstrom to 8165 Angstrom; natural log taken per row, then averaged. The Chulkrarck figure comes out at 2.42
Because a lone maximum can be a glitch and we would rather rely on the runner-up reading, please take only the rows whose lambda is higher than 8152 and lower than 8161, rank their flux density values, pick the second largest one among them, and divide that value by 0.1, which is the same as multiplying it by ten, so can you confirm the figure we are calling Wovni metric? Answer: 117.2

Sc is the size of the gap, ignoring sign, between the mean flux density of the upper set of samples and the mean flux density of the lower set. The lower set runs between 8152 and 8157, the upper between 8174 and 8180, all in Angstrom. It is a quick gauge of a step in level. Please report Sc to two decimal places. 0.50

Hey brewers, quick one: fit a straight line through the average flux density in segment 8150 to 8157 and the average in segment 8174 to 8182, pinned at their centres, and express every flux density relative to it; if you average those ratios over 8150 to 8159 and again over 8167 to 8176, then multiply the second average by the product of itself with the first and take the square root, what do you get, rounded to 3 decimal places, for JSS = 1.018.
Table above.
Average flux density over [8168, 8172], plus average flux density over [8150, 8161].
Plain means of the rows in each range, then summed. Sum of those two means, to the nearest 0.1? 23.0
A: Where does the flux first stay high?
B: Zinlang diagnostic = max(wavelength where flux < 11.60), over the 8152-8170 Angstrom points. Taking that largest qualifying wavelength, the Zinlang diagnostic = 8167.50 Angstrom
